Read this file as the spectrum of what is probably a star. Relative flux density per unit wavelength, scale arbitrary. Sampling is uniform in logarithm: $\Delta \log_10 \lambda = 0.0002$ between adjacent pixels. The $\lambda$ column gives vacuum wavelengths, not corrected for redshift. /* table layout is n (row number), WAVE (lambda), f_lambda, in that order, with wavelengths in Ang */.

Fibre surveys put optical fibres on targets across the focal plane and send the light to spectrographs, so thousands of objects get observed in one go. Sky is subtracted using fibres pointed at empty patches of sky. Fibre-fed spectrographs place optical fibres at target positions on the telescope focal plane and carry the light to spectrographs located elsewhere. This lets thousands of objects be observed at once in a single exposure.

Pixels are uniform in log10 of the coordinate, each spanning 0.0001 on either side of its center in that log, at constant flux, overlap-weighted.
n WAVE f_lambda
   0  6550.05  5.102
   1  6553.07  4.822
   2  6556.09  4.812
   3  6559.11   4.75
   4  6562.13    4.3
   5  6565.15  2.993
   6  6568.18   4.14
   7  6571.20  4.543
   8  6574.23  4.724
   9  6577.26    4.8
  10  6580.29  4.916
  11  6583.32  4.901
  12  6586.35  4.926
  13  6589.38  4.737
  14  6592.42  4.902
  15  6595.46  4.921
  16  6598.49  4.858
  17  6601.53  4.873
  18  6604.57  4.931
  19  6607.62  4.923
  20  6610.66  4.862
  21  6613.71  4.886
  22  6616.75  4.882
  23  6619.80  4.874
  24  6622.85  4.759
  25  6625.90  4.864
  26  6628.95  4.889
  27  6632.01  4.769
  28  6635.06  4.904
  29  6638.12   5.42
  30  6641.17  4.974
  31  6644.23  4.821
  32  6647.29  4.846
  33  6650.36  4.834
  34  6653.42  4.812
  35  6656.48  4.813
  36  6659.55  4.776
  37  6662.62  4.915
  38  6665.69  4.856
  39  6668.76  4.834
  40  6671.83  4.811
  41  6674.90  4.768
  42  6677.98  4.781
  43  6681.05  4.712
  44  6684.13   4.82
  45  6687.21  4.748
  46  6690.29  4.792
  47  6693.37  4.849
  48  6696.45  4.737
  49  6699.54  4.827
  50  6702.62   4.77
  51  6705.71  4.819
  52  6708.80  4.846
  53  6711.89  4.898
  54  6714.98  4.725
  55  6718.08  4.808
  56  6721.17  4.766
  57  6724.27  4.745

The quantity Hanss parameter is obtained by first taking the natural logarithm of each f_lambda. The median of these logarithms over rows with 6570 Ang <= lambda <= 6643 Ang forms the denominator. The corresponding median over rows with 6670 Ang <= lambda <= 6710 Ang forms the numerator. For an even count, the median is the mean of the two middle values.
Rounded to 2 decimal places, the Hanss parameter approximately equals 0.99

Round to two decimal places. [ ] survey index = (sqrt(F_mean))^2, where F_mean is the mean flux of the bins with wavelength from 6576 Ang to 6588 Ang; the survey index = 4.89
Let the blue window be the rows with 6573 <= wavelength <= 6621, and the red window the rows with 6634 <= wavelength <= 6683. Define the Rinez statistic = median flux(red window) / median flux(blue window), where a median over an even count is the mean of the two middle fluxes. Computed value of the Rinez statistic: 0.988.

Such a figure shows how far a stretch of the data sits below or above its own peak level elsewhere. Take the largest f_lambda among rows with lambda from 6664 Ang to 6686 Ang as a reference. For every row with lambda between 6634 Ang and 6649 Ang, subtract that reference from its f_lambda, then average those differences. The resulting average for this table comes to 0.14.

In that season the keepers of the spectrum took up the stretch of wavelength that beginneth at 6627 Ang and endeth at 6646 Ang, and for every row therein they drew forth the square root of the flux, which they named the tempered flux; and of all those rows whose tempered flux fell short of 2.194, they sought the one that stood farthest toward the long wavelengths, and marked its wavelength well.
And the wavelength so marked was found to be 6632.01 Ang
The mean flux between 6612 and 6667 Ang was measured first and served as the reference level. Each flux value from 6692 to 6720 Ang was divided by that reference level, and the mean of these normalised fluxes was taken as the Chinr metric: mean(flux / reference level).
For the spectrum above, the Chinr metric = 0.98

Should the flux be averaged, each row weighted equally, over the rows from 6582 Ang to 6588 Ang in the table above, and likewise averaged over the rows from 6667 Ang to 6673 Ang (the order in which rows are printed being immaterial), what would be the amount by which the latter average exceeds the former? -0.09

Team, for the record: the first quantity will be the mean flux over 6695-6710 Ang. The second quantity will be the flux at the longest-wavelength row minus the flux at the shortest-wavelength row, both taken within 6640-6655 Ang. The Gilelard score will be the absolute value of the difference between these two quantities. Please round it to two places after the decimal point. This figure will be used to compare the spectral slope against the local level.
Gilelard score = 4.96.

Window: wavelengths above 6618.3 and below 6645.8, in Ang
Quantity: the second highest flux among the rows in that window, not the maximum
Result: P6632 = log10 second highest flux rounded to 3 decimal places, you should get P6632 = 0.697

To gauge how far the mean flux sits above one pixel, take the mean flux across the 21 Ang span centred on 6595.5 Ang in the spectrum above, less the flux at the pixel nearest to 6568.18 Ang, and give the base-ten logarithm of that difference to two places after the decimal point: -0.13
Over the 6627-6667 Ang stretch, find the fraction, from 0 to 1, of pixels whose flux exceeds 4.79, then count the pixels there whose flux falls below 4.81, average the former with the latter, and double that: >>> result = 2.8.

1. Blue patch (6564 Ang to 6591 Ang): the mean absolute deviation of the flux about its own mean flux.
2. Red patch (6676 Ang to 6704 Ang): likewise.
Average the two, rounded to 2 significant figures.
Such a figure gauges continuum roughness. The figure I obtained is 0.23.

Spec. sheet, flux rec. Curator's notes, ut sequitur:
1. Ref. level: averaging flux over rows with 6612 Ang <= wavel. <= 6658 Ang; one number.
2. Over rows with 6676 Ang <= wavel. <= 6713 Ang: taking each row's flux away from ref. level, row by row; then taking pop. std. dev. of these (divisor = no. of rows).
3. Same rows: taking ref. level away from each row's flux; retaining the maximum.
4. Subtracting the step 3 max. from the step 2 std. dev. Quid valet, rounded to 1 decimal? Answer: 0.0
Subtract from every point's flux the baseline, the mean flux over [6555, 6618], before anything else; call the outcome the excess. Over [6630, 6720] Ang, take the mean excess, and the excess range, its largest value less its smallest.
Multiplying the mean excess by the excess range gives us 0.10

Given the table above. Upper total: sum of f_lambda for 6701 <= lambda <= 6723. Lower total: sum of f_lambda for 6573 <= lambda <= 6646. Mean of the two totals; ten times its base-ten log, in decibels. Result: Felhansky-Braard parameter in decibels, 18.8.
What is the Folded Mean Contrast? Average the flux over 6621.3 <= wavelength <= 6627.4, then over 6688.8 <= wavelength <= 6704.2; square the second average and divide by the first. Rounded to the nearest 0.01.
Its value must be 4.78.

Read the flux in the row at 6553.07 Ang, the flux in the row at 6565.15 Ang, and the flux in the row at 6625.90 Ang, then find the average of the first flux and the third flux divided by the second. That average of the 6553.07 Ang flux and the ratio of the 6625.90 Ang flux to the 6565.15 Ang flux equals 3.22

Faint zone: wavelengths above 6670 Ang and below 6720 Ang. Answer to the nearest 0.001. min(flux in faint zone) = 4.712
